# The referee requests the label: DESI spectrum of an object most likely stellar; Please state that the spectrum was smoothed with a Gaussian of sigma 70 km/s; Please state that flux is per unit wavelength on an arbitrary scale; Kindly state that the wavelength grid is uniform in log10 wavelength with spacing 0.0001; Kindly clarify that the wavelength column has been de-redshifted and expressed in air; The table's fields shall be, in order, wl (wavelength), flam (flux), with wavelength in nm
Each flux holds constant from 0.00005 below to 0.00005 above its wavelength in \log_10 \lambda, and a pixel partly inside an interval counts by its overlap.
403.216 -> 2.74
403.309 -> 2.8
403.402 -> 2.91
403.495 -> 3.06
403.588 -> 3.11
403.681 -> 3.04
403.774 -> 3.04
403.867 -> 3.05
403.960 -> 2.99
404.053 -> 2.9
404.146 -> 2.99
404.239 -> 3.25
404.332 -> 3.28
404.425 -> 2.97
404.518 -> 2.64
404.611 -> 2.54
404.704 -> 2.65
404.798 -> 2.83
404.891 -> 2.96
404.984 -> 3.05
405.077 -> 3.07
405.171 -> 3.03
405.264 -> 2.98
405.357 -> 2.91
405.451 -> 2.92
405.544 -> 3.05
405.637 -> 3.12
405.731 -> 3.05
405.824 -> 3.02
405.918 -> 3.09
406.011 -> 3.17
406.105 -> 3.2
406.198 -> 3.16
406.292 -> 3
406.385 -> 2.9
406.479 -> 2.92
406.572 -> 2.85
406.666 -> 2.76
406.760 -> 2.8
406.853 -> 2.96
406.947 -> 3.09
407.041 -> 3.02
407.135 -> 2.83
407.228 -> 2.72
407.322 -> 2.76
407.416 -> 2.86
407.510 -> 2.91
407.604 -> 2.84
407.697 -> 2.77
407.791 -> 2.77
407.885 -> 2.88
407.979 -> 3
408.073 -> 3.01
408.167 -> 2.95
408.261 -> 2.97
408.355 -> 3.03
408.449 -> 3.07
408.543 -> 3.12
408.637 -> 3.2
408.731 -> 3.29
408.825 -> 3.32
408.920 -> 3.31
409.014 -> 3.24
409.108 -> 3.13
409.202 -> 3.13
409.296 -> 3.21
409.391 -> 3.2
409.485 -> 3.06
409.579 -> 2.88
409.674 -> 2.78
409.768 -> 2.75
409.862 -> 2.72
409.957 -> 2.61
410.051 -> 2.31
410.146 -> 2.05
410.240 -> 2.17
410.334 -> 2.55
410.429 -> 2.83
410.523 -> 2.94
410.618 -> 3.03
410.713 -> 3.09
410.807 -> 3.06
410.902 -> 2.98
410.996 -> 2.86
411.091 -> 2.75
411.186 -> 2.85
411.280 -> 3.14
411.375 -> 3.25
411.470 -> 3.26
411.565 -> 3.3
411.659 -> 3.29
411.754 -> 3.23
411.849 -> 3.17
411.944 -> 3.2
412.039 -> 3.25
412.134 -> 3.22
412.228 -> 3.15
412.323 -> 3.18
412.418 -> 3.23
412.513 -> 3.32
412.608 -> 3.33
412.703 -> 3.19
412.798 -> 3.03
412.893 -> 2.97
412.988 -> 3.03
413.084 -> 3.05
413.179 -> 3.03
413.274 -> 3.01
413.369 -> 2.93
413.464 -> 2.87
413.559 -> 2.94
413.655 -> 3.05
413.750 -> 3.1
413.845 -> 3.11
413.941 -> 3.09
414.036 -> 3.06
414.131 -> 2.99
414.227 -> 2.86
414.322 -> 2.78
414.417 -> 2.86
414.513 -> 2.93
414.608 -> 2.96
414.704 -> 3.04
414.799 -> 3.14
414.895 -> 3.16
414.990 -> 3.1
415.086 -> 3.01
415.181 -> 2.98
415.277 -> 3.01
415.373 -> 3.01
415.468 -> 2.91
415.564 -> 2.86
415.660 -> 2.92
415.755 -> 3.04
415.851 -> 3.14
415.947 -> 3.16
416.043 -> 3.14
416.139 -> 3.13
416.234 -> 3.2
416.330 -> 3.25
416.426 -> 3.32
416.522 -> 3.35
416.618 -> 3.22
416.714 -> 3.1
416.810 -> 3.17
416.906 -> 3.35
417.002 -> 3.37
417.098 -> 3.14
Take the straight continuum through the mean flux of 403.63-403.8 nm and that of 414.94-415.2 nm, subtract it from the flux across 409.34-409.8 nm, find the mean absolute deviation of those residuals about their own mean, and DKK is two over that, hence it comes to 13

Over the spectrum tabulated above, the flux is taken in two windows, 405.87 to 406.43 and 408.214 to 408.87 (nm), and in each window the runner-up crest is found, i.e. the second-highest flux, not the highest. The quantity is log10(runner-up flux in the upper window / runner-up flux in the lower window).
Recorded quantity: 0.016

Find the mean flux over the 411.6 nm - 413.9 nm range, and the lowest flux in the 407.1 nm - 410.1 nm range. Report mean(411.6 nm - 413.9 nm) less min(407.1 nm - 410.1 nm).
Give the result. 0.8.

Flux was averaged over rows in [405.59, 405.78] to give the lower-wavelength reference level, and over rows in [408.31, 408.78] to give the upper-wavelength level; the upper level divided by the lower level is 1.02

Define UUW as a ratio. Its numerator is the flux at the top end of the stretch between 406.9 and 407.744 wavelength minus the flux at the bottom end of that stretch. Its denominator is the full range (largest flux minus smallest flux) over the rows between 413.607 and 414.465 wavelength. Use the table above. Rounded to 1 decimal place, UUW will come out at -1.0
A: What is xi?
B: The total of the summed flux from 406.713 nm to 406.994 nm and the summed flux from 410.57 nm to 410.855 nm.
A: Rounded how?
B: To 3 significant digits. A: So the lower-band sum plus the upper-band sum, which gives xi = 18.0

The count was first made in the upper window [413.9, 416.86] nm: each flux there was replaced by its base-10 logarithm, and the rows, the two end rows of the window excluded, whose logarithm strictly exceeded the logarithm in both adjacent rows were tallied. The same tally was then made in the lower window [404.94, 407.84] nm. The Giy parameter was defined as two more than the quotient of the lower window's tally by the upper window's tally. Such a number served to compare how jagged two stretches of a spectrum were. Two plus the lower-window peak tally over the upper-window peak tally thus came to 4.0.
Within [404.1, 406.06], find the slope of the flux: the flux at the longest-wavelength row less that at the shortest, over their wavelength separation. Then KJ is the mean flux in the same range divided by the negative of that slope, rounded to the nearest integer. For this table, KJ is -31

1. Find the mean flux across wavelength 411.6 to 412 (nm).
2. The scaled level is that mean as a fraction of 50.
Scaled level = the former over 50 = 0.0645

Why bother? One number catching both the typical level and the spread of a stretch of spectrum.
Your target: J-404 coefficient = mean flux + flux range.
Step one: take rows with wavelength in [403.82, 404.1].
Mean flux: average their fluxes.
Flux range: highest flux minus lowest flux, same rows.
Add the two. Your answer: 3.13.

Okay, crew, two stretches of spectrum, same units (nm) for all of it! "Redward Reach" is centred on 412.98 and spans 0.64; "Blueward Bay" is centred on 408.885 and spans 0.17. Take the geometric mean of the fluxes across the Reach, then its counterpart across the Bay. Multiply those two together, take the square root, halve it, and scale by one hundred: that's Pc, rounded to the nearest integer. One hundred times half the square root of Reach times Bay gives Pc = 159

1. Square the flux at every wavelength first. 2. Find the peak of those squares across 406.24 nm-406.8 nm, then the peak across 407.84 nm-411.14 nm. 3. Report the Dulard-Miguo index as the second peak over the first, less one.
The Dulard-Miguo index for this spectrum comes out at 0.22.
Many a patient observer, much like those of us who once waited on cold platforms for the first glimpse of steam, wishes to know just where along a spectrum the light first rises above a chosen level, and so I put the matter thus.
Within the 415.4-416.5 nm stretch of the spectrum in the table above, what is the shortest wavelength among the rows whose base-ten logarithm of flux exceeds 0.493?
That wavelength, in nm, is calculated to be 415.851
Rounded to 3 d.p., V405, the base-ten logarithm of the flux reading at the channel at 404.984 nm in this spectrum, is 0.484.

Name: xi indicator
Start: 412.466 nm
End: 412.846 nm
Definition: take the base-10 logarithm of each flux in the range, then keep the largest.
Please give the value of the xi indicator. 0.522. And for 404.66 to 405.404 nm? 0.487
